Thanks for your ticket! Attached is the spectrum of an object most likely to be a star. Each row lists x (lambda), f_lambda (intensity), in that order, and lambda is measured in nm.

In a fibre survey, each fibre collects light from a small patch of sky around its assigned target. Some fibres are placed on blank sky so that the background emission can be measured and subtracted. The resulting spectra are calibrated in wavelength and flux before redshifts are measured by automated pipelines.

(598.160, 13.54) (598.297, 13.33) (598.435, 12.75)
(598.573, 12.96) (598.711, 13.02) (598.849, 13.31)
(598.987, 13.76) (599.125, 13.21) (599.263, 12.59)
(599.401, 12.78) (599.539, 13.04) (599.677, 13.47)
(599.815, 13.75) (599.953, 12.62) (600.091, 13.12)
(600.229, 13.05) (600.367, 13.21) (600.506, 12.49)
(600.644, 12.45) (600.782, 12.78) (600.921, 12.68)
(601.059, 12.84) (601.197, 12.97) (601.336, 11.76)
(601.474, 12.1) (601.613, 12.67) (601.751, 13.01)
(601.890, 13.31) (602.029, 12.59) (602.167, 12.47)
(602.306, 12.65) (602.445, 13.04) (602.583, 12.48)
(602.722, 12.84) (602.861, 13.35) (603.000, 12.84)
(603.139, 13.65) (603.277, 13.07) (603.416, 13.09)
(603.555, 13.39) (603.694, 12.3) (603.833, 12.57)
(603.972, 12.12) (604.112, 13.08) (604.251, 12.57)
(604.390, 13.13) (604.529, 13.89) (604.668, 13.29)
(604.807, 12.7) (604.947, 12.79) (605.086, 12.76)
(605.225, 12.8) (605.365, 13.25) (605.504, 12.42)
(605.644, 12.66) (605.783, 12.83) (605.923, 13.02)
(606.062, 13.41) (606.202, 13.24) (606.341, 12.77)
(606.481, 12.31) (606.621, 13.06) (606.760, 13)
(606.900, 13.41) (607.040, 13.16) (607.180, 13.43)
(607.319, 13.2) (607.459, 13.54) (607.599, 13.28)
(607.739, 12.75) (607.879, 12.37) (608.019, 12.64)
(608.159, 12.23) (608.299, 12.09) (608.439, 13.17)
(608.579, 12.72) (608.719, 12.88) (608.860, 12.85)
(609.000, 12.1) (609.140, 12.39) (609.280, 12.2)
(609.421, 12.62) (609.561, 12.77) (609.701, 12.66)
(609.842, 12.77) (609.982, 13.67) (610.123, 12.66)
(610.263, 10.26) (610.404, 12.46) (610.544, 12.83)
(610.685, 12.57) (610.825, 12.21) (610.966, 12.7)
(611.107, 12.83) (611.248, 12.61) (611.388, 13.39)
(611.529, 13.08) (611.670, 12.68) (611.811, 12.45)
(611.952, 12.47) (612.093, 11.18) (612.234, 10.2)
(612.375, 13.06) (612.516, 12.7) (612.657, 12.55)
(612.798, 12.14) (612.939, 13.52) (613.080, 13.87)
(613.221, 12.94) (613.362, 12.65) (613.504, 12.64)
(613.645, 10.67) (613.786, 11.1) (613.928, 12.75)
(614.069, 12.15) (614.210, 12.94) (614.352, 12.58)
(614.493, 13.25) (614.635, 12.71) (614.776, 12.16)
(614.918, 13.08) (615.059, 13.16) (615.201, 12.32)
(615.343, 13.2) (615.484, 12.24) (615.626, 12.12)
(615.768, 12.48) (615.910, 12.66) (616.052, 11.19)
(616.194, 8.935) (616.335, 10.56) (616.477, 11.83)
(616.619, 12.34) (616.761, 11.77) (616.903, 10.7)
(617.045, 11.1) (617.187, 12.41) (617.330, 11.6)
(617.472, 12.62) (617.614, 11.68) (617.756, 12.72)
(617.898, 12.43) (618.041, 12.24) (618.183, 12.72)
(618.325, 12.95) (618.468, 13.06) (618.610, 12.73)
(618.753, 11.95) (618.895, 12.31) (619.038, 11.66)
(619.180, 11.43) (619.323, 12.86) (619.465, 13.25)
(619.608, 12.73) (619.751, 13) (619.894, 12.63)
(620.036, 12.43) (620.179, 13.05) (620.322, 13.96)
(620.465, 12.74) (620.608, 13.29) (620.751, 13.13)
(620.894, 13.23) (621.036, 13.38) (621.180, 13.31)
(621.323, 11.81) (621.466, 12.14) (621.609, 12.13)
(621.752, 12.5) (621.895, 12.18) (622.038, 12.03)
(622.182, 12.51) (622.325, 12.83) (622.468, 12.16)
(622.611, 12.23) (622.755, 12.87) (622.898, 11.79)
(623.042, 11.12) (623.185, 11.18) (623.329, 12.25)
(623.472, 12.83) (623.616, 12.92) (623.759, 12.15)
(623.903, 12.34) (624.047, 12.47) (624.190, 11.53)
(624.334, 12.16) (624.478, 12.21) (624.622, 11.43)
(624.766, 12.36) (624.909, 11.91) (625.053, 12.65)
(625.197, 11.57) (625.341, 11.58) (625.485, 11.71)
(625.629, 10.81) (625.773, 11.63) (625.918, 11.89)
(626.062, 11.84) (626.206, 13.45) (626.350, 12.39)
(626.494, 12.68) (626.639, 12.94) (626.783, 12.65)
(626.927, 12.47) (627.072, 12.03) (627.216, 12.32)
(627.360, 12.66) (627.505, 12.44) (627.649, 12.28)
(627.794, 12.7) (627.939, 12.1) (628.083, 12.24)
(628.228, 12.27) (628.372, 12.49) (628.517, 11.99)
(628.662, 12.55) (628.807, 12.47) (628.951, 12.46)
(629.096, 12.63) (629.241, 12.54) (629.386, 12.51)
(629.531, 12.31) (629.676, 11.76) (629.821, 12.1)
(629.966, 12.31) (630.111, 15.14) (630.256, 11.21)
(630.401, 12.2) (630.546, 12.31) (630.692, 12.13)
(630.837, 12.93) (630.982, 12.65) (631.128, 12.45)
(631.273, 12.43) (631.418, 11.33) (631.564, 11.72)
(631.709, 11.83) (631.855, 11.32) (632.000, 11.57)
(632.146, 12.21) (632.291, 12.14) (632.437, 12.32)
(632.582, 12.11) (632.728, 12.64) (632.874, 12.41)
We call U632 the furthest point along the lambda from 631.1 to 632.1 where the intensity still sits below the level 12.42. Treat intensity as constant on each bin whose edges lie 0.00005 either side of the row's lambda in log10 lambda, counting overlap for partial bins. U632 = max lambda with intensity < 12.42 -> 632.000 nm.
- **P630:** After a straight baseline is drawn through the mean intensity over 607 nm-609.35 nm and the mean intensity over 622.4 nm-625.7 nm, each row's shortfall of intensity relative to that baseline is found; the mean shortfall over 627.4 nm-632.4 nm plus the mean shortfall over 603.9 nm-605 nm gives -0.56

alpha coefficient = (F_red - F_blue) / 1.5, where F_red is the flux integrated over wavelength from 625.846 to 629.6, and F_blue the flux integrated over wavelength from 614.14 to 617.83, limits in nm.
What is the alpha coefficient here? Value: 1.4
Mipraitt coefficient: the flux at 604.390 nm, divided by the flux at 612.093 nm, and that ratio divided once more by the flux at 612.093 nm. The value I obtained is 0.105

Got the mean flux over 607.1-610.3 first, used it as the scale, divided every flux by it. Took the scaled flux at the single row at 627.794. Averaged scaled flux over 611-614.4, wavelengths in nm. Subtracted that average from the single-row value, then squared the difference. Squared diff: 0.000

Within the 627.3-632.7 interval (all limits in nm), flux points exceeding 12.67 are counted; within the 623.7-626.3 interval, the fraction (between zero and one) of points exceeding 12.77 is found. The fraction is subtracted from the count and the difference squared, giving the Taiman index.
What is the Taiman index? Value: 8.7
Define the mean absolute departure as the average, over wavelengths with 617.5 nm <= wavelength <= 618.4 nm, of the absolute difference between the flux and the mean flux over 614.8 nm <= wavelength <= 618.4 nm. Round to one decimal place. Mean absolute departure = 0.5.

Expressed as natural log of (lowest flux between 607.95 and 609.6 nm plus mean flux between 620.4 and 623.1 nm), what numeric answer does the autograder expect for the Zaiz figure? 3.20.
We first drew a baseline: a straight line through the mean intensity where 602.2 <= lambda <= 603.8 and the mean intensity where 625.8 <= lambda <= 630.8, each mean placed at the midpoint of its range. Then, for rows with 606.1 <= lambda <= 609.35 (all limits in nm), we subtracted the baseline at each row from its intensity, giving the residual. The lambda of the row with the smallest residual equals 608.299 nm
